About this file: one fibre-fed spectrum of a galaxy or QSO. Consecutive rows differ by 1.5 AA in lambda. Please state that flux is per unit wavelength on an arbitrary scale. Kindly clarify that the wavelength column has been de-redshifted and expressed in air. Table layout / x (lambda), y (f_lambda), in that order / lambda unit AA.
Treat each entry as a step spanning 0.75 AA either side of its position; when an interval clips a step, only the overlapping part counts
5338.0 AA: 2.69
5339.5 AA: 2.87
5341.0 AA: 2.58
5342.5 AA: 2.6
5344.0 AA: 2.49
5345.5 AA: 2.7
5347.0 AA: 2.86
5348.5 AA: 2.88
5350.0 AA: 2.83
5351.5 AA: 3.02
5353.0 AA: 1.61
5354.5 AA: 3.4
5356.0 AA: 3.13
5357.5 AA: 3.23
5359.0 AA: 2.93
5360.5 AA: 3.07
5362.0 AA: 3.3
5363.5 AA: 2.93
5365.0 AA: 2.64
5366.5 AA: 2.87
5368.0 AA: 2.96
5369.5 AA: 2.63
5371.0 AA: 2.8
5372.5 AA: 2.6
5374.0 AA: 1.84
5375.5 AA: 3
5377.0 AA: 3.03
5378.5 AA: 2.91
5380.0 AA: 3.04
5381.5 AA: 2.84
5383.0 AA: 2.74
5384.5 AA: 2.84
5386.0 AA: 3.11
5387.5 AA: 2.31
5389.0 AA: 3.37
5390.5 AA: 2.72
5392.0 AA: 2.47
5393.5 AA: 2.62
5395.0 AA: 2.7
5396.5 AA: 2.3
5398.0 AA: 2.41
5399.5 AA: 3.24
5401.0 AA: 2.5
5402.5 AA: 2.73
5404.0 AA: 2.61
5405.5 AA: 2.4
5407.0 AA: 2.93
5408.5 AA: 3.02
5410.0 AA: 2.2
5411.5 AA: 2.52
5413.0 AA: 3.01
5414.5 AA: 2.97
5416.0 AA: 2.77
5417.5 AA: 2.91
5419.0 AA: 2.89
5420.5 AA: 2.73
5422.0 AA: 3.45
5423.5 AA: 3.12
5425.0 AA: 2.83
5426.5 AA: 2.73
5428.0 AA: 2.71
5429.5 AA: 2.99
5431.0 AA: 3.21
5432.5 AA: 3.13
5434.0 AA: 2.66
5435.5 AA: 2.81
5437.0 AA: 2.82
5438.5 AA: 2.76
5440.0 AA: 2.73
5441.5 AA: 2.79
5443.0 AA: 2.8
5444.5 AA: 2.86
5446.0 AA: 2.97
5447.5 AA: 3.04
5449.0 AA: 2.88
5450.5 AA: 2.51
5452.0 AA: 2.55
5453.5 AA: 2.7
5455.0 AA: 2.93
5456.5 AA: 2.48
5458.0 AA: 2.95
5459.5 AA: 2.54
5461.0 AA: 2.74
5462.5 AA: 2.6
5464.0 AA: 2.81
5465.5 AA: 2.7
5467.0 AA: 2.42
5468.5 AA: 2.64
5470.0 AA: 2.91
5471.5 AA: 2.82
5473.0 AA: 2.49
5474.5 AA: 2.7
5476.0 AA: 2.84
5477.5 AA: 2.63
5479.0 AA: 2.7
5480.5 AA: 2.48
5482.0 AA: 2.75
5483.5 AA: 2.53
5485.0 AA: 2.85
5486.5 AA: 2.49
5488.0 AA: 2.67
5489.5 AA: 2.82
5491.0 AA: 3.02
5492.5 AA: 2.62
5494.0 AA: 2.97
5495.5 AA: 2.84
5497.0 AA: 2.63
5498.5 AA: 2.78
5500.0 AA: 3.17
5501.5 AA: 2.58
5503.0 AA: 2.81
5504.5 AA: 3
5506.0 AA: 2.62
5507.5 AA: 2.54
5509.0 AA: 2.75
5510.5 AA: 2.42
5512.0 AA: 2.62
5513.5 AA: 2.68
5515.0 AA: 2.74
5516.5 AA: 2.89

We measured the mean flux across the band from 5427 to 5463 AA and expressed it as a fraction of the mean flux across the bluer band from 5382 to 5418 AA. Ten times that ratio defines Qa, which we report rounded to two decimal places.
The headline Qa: 10.27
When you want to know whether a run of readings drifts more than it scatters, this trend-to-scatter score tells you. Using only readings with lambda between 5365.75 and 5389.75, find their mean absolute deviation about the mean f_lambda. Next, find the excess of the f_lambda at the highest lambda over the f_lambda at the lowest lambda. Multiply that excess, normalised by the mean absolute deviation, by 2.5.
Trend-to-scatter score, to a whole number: 5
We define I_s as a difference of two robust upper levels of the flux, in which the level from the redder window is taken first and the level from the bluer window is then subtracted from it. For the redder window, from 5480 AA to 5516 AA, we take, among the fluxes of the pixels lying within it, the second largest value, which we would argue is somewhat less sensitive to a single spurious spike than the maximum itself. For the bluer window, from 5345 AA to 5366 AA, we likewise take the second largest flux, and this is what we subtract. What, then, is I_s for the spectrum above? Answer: -0.28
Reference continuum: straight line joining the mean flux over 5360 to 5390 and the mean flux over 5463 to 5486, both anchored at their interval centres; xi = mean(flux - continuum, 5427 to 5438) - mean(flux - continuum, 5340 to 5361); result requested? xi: 0.22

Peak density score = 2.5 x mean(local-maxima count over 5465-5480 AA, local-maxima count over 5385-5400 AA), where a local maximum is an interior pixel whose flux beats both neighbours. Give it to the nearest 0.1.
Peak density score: 5.0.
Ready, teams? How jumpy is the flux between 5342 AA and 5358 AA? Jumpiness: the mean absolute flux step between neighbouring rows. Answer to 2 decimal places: 0.43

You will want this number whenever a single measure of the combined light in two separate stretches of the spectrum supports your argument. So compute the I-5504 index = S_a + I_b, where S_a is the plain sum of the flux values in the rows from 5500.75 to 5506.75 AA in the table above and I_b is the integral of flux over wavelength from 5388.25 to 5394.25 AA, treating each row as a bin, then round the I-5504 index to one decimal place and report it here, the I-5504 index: 27.8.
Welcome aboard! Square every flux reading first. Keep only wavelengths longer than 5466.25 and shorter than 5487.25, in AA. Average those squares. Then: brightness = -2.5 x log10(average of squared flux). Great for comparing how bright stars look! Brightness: -2.13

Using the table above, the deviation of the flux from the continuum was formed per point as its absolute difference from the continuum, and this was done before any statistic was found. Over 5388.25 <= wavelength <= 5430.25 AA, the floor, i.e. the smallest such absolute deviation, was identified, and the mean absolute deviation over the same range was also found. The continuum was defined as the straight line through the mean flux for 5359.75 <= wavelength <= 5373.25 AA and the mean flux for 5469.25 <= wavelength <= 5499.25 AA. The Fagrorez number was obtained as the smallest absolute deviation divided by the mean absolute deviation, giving 0.13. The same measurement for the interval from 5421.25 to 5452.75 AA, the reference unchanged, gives 0.07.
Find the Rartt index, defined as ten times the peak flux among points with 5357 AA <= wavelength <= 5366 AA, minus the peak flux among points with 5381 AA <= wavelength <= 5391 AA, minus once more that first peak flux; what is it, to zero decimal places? 26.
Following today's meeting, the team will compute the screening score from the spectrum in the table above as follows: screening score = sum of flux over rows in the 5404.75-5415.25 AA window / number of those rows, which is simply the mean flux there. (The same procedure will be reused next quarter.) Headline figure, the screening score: 2.72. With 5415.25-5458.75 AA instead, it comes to 2.85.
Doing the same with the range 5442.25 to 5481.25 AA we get 2.72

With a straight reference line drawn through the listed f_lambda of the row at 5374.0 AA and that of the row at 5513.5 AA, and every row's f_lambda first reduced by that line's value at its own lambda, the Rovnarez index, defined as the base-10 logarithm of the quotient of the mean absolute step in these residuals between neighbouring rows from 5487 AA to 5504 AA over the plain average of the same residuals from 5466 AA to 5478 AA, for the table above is 0.0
